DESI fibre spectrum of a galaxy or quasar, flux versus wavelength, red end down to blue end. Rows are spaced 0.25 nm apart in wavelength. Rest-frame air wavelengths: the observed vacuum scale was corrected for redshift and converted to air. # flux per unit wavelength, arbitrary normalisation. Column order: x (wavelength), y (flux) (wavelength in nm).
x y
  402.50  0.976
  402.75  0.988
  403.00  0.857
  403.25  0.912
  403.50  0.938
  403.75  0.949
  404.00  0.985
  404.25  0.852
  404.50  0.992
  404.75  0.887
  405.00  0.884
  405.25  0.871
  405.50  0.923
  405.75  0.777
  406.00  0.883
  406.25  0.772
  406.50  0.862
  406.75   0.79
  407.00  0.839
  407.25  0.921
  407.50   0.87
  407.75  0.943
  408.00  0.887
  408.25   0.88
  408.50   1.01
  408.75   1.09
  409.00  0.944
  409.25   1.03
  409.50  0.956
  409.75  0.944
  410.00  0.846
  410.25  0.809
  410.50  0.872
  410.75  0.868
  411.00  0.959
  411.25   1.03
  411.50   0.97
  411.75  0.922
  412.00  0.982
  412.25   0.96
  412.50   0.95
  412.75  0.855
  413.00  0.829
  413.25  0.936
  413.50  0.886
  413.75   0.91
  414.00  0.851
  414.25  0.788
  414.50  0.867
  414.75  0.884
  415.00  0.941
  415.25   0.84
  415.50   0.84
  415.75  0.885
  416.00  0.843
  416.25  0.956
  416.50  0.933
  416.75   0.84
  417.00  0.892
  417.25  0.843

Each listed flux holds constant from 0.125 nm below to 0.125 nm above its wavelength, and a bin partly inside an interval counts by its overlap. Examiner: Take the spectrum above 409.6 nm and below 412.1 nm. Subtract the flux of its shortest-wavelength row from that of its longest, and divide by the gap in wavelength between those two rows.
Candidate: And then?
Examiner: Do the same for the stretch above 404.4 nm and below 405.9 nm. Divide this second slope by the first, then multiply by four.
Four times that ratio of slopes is -41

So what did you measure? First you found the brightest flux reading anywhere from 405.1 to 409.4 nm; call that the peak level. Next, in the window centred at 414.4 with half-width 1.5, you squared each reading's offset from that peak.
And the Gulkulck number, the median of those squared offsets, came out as 0.046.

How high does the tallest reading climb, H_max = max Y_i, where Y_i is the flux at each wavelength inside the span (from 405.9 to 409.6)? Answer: 1.09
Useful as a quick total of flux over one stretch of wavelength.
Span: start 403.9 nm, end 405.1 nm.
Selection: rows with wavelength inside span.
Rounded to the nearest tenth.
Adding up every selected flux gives 4.6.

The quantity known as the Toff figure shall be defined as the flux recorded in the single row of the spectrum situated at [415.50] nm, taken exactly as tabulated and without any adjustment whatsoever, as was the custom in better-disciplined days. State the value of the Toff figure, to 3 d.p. 0.840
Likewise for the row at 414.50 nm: 0.867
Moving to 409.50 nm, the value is 0.956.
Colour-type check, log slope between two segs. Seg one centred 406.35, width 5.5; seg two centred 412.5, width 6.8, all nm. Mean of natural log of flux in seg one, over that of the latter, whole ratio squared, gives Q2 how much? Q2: 1.1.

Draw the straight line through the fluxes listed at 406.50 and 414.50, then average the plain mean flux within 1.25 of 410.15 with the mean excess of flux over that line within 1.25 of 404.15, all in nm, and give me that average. 0.489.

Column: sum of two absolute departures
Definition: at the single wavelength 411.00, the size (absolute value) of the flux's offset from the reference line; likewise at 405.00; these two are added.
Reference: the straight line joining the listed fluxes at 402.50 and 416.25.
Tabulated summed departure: 0.093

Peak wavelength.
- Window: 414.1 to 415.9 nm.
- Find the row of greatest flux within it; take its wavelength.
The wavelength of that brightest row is 415.00 nm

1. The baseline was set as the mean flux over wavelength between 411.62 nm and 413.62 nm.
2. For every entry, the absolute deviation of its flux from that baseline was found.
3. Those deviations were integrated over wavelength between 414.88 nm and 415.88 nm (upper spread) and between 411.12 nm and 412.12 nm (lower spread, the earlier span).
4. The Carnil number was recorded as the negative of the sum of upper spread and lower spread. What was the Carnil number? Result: -0.11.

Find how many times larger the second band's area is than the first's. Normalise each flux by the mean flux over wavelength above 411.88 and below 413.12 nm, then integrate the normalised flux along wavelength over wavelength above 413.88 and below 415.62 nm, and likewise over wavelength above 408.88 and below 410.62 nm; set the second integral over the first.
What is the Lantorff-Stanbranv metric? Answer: 1.06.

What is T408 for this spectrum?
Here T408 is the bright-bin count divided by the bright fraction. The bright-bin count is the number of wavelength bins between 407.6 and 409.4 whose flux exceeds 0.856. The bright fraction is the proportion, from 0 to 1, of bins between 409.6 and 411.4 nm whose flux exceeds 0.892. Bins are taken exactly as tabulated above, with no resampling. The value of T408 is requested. 16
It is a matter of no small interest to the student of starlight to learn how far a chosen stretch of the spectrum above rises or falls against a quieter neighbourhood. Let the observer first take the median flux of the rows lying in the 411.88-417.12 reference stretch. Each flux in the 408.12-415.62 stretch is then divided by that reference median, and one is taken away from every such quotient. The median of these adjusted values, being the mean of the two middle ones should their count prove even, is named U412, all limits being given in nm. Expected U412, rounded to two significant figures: 0.035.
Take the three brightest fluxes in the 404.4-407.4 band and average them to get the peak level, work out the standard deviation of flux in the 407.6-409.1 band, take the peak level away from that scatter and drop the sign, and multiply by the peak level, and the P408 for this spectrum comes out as 0.82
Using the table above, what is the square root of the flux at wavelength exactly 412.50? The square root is 0.97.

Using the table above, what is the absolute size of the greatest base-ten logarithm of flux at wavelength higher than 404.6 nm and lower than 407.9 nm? 0.025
